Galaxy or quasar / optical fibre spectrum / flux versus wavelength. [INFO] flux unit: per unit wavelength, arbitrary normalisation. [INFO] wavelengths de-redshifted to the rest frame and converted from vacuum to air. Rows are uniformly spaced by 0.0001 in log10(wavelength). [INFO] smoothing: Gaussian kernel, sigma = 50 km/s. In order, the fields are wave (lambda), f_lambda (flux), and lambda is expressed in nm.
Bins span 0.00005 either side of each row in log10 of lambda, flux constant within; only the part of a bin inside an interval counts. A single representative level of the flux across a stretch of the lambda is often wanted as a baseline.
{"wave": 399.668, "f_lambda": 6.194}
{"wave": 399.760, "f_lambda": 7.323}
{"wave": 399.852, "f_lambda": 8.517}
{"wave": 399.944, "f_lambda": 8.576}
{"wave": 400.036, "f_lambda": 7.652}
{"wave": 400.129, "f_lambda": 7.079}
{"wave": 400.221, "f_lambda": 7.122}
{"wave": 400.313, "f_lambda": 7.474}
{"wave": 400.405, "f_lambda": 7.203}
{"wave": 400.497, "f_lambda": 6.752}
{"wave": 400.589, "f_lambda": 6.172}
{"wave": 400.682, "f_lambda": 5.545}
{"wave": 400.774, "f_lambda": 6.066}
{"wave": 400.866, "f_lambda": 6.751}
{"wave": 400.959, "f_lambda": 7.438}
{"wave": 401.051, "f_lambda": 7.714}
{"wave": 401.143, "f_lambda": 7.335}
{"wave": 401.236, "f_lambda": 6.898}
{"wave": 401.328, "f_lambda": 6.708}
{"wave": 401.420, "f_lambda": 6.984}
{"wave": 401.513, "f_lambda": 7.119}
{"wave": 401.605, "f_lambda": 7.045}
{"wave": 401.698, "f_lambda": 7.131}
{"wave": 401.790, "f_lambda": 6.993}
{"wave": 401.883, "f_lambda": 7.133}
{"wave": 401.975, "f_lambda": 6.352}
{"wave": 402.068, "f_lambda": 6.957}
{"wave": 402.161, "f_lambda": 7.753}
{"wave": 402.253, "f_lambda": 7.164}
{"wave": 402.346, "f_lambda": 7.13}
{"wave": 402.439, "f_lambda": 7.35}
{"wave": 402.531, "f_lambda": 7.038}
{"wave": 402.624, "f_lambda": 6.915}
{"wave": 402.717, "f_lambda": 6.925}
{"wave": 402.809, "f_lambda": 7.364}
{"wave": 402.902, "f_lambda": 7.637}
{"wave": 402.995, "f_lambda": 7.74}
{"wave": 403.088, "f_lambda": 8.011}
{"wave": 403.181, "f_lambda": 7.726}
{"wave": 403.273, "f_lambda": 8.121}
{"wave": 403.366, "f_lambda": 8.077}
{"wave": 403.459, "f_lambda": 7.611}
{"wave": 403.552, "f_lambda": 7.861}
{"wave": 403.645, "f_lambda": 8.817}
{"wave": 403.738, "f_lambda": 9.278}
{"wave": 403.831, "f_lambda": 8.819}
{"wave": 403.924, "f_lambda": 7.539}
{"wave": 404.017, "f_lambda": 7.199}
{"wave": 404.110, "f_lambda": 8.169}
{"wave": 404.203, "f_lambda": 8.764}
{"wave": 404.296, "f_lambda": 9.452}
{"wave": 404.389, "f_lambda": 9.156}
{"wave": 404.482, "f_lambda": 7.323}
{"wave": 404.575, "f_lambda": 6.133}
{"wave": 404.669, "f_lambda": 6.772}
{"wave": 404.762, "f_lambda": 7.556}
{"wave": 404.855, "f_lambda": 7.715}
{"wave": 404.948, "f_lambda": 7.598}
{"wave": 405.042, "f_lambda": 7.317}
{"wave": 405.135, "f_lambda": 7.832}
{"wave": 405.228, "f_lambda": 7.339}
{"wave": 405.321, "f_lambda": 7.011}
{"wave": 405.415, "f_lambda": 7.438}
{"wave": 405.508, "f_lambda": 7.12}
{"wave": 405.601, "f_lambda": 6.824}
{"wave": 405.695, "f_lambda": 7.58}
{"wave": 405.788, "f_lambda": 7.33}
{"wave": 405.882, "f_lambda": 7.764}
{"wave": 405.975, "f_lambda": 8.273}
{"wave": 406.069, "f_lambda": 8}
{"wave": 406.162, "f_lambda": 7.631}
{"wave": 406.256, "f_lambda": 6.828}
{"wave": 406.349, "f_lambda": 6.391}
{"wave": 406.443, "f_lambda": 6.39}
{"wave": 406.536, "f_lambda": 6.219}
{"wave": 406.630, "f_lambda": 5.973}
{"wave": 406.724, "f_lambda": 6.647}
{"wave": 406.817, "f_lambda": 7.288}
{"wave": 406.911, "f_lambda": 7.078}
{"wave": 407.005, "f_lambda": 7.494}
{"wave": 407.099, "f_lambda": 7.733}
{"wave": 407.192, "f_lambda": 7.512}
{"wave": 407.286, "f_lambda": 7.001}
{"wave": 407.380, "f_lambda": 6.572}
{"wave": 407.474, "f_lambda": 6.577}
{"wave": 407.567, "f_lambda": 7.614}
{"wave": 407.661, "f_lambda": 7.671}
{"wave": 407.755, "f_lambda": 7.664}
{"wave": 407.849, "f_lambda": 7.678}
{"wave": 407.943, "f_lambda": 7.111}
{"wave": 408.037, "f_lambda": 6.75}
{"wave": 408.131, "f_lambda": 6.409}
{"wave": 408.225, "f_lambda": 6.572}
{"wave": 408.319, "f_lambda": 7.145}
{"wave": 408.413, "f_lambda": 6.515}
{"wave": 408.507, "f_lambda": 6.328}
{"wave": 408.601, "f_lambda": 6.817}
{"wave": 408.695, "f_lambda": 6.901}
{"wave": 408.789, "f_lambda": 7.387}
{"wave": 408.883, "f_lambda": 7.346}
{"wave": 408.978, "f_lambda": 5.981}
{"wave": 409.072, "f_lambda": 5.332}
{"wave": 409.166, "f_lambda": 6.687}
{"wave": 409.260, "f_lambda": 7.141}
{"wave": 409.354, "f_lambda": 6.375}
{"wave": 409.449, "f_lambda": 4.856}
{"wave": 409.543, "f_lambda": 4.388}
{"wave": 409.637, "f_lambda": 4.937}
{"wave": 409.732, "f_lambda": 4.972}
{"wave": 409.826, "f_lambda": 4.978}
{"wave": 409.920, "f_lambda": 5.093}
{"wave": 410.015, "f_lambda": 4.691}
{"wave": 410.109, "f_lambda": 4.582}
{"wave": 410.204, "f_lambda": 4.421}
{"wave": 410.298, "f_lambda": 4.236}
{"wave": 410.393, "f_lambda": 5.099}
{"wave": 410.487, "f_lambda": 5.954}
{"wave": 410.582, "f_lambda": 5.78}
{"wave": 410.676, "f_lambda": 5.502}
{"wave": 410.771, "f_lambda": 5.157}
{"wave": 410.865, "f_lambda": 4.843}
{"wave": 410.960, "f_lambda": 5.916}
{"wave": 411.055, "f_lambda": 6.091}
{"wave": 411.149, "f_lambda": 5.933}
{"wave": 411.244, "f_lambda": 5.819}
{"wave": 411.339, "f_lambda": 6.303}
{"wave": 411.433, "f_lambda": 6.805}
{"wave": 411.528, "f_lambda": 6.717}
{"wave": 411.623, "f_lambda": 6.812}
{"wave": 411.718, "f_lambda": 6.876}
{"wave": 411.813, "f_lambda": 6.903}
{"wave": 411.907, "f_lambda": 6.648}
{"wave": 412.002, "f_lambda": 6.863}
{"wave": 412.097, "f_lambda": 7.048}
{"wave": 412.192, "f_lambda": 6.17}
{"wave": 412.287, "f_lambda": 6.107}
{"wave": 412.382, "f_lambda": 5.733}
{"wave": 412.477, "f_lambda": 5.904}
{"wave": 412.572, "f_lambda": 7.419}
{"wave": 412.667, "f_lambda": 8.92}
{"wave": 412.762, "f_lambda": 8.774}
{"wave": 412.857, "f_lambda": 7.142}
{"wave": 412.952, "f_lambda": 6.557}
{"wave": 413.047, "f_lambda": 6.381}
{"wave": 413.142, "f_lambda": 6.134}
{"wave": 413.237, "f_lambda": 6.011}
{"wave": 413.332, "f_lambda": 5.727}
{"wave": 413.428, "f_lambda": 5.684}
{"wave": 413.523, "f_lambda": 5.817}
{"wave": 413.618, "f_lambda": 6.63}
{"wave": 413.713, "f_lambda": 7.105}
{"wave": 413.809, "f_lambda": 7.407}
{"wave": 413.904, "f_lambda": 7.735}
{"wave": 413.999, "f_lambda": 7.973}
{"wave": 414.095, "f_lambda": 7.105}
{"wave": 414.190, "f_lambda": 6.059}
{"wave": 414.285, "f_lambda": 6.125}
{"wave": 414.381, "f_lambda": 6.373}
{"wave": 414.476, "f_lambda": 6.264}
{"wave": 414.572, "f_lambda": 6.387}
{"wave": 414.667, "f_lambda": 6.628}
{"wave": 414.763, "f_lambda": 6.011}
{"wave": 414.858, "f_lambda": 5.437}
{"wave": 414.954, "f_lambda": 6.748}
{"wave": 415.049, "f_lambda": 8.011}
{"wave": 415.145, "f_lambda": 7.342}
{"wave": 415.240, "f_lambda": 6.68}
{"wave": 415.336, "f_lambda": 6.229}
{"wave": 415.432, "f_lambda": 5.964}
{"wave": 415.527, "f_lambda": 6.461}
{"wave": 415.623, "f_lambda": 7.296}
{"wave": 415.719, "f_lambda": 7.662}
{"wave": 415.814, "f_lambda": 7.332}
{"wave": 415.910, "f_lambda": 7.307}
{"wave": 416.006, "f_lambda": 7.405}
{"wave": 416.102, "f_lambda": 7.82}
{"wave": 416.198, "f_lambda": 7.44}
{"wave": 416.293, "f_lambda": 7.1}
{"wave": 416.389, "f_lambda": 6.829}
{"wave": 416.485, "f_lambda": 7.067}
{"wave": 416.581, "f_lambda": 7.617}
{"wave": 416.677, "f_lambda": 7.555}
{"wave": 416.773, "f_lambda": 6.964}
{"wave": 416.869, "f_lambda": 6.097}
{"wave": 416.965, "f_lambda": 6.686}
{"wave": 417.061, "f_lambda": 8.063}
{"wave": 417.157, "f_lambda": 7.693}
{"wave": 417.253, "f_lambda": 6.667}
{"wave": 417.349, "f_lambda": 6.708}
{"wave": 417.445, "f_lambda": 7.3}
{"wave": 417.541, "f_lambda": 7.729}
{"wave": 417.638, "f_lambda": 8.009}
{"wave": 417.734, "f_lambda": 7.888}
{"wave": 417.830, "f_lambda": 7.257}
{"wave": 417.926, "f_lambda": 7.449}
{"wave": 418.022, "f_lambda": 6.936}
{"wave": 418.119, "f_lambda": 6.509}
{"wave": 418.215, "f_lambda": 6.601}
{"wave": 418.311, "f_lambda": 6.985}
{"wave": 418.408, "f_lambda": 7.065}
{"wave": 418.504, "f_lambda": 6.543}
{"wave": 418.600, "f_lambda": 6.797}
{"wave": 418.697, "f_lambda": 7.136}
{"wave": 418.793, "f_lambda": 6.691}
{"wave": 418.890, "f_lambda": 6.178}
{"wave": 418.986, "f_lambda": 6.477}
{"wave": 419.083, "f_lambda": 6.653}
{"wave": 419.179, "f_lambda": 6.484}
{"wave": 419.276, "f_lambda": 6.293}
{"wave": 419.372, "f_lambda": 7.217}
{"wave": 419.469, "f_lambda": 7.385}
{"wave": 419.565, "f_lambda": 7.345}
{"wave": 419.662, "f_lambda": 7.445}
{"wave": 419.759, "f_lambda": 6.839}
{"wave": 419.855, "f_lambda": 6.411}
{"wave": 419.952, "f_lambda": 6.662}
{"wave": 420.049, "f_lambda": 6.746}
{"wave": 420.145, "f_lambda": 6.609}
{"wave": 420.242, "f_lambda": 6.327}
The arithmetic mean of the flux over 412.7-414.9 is 6.6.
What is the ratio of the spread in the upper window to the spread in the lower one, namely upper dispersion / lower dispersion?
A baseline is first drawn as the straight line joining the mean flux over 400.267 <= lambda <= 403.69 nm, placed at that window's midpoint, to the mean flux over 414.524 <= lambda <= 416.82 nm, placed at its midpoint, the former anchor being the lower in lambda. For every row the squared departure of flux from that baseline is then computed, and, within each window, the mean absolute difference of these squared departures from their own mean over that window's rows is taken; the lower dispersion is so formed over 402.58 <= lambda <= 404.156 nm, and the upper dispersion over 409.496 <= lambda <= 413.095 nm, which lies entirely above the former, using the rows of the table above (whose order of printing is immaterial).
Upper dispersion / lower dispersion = 2.4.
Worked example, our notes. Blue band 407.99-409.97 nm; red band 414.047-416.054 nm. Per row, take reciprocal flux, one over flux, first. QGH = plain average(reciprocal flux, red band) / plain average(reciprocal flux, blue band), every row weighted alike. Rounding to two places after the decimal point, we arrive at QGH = 0.90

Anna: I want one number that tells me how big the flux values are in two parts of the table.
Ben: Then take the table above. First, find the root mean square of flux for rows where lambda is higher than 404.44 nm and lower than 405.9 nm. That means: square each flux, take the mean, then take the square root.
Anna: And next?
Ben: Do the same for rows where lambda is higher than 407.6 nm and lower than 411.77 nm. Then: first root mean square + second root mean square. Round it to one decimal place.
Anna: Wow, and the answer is 13.4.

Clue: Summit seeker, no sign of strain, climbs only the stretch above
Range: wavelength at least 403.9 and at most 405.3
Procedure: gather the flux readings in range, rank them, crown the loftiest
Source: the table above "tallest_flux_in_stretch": 9.452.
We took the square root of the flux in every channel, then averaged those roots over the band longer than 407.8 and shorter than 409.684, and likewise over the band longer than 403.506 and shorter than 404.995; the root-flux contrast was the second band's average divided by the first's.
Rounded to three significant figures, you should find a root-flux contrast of 1.12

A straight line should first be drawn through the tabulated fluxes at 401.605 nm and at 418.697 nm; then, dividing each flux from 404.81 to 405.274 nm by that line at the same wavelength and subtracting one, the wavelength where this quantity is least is 405.042 nm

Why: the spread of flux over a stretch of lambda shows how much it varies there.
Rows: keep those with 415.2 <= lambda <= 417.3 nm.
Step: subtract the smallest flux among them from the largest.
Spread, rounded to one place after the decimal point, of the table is 2.1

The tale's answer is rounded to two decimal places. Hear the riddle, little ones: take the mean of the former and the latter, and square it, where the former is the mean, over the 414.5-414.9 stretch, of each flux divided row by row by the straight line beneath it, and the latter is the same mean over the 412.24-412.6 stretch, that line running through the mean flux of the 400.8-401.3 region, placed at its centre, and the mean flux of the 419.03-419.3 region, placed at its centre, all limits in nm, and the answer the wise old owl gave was 0.85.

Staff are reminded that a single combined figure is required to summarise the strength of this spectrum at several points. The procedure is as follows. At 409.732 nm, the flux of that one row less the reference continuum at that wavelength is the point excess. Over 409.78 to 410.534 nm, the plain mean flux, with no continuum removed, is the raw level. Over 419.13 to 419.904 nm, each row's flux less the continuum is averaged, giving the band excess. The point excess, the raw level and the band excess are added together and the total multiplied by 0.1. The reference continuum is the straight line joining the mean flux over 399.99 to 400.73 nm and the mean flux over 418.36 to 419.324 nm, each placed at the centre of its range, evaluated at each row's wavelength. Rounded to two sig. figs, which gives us 0.34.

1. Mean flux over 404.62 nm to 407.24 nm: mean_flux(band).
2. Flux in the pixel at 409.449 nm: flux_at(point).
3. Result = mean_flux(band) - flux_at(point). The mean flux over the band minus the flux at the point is 2.38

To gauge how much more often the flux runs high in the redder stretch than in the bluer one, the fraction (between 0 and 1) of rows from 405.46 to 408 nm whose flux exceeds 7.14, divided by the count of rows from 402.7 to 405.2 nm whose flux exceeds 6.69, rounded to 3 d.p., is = 0.020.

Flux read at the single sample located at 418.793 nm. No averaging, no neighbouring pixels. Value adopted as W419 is 6.691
